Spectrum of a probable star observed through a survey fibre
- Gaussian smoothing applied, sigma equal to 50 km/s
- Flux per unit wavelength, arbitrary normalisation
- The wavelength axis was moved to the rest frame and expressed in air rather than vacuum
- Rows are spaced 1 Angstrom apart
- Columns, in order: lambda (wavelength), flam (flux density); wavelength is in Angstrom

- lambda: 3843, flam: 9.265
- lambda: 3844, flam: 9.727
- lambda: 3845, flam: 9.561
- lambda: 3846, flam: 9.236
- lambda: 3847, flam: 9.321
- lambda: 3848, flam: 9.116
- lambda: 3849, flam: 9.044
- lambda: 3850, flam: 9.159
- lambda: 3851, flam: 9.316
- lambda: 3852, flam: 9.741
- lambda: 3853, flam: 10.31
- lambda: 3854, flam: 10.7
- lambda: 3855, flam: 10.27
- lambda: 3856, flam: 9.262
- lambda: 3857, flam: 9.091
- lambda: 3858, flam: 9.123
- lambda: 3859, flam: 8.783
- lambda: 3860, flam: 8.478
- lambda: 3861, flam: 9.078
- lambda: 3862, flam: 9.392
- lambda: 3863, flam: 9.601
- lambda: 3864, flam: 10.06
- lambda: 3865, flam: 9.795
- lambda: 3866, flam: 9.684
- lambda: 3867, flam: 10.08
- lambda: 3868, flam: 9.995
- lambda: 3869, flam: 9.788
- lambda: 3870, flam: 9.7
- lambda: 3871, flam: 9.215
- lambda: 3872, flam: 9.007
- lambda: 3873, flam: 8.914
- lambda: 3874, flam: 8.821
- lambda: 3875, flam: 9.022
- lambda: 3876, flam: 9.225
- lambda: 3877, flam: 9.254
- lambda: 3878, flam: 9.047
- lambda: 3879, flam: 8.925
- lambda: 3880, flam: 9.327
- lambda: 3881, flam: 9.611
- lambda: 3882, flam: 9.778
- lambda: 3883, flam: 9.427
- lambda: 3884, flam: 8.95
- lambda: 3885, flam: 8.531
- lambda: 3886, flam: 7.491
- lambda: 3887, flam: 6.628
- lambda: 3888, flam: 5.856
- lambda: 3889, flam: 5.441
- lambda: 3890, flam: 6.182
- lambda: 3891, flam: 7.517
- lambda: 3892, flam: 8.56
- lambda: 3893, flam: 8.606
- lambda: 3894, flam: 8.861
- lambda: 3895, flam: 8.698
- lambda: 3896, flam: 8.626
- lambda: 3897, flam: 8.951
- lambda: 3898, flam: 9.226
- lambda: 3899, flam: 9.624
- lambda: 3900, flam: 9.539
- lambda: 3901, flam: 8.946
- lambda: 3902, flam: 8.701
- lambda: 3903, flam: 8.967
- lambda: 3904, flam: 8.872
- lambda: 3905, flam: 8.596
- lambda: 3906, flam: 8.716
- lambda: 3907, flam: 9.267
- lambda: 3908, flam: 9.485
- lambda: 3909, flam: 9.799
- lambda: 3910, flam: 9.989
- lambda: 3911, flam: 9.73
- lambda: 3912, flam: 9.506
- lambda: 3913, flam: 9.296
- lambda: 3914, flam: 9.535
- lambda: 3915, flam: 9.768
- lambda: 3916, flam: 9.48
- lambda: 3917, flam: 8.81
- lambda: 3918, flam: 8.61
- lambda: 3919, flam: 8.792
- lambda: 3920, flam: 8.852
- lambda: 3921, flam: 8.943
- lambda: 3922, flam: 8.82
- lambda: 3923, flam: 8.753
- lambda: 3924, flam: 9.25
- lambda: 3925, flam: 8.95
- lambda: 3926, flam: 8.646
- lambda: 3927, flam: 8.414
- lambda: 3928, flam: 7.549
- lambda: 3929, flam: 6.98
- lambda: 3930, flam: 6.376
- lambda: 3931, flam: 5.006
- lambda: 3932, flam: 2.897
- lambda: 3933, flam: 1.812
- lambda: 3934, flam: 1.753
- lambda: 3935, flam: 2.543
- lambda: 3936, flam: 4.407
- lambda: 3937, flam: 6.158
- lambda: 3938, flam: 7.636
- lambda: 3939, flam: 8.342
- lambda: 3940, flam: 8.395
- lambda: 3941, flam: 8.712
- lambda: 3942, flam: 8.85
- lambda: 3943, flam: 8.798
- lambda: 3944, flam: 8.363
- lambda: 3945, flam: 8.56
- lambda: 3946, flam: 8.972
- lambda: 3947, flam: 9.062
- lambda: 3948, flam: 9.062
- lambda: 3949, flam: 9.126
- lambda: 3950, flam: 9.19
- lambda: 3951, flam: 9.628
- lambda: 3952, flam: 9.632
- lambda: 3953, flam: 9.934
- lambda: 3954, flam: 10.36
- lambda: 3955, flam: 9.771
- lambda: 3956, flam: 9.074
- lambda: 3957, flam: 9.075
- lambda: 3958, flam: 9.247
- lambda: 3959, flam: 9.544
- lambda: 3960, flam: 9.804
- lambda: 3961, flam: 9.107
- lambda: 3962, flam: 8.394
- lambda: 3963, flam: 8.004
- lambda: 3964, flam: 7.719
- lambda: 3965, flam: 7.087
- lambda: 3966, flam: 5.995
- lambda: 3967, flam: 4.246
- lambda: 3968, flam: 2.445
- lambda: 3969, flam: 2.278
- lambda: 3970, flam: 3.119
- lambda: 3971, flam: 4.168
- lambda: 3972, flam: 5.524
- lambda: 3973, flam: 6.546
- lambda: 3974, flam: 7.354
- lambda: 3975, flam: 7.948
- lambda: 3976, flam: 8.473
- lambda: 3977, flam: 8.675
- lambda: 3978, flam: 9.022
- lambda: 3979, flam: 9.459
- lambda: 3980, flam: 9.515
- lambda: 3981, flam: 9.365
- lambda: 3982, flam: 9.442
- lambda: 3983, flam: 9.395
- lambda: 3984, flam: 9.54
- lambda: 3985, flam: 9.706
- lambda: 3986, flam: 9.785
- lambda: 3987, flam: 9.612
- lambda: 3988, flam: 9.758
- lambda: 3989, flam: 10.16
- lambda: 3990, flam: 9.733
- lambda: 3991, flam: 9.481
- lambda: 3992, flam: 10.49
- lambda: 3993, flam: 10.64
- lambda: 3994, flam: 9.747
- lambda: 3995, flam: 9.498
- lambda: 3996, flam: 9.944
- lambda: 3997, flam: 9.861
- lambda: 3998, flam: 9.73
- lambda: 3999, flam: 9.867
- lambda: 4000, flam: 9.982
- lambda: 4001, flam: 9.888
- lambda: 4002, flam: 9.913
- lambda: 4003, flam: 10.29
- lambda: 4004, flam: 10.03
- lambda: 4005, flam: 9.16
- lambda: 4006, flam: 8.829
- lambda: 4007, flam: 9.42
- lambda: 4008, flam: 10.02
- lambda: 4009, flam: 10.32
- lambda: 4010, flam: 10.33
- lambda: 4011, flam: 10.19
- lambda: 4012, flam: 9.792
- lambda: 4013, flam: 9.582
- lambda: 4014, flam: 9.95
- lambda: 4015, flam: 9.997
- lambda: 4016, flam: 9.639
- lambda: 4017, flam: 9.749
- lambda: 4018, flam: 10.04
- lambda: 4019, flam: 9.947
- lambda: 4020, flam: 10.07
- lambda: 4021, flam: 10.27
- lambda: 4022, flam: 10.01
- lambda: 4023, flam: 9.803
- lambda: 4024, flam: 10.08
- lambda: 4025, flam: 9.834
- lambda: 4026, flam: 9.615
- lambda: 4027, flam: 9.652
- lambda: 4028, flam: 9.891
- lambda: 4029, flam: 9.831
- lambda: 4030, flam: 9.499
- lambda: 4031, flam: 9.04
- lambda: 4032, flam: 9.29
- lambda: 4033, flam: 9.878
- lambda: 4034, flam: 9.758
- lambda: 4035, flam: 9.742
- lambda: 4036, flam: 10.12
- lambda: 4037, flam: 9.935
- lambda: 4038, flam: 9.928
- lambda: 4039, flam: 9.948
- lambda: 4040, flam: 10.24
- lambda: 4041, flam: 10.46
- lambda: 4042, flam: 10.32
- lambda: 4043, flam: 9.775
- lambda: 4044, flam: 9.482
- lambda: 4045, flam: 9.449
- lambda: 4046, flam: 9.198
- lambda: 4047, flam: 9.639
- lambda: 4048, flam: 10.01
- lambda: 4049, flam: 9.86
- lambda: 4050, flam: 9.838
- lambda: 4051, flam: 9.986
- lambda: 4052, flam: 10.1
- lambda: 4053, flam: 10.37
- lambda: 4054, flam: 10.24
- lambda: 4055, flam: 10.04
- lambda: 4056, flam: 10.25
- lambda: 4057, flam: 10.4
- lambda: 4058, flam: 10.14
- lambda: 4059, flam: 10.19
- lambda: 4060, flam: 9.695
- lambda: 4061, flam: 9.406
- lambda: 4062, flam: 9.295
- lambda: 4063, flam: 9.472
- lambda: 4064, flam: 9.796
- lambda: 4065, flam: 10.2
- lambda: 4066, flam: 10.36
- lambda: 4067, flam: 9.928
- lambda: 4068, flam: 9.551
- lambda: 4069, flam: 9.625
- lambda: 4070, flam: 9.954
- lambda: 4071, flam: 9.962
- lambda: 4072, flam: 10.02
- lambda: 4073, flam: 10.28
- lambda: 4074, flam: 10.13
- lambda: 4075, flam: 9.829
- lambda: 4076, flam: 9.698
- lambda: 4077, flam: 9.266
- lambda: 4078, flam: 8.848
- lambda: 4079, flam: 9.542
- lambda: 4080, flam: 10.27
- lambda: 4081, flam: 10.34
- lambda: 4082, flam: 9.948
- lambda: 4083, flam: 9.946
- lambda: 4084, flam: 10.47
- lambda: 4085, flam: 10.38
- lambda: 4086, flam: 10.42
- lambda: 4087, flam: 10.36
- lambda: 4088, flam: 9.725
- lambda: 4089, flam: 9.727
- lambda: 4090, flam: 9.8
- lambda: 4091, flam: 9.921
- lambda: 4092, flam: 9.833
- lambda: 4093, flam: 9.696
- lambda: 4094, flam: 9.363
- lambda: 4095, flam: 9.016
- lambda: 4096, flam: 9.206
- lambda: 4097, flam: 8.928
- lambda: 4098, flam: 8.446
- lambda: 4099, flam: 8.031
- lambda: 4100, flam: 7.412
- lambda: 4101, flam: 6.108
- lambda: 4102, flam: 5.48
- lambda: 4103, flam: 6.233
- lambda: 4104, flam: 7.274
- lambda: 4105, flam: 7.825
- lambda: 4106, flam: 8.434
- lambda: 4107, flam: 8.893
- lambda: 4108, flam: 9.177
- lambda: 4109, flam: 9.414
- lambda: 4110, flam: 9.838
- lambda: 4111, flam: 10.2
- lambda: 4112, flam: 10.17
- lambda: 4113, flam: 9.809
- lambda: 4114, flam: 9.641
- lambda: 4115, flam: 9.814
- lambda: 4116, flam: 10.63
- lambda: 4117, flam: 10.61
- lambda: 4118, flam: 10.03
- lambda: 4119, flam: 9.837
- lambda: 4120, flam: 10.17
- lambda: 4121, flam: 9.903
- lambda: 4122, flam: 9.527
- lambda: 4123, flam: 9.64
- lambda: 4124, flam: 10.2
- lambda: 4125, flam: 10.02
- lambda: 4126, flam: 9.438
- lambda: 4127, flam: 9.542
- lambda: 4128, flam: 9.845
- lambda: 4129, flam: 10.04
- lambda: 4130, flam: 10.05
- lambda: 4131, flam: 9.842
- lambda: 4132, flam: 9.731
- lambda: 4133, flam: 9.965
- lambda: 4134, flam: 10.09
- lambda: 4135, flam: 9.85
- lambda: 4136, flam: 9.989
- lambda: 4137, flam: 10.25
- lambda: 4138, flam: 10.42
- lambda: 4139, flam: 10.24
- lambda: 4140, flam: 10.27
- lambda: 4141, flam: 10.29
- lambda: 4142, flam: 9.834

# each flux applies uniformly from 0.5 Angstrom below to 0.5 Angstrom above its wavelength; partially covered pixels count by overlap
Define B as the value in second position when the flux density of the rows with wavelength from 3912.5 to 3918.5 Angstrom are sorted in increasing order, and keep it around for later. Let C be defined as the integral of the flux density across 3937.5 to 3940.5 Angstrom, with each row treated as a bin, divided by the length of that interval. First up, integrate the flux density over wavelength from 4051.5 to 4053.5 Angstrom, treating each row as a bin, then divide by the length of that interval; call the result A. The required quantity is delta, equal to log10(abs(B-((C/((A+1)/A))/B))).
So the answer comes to 0.90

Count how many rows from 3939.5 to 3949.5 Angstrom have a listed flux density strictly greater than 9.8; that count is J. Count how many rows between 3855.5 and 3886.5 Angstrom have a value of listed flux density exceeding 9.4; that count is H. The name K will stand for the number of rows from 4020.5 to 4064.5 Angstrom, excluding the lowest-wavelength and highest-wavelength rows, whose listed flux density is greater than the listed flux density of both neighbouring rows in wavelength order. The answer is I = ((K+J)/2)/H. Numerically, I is 0.4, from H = 11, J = 0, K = 9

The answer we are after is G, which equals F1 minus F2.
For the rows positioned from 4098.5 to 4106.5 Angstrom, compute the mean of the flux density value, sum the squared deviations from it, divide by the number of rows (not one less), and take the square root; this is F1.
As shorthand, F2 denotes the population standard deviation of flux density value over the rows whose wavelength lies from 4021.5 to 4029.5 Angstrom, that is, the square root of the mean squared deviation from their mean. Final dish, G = 0.8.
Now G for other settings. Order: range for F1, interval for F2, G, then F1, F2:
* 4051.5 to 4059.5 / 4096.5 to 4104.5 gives -1.0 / 0.12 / 1.14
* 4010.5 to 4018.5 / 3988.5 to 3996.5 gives -0.2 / 0.20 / 0.41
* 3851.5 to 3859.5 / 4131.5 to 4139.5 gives 0.4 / 0.65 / 0.21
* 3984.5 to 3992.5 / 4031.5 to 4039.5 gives 0.1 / 0.31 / 0.23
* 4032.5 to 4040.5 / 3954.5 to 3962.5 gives -0.3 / 0.16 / 0.43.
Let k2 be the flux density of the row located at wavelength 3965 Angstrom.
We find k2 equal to 7.087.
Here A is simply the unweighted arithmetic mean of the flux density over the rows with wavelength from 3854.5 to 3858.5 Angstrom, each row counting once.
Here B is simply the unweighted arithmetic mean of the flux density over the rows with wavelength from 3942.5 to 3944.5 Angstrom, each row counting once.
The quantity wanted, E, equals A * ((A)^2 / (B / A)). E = 924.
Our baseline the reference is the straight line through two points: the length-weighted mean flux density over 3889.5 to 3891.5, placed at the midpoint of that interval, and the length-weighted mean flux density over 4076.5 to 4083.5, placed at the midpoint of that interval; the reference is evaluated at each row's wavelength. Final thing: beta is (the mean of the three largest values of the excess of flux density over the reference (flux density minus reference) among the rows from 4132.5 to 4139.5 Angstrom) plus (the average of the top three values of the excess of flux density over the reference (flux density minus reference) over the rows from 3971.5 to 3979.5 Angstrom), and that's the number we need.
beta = 0.6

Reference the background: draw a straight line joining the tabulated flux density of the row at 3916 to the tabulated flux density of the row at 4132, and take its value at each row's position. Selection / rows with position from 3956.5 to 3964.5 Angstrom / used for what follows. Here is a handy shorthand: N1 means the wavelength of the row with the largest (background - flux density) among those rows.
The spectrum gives 3964 Angstrom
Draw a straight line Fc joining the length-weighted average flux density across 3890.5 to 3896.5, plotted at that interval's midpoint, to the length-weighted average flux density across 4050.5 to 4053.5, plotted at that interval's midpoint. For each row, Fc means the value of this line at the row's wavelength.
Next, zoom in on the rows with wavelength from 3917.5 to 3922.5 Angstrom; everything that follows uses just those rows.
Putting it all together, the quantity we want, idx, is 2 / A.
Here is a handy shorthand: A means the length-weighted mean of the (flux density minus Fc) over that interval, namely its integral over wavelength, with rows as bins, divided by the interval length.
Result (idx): 44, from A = 0.05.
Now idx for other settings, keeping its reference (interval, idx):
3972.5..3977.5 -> -1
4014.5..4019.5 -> 22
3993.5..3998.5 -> 10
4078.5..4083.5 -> -4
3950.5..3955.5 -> 3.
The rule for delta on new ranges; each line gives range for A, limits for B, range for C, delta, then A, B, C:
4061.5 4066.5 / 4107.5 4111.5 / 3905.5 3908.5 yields 0.93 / 9.8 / 9.414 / 9.2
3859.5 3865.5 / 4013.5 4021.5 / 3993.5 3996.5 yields 0.95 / 9.4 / 9.749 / 9.7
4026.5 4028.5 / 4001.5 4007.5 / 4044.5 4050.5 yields 0.91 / 9.8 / 9.16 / 9.7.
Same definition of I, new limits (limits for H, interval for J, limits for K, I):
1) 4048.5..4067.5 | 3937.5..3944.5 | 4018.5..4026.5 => 0.1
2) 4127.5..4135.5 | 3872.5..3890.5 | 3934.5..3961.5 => 0.2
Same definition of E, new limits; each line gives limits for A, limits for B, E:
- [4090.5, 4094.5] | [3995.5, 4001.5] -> 897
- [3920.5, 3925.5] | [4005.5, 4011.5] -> 649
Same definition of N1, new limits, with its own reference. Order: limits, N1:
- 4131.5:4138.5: 4132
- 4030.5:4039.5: 4031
